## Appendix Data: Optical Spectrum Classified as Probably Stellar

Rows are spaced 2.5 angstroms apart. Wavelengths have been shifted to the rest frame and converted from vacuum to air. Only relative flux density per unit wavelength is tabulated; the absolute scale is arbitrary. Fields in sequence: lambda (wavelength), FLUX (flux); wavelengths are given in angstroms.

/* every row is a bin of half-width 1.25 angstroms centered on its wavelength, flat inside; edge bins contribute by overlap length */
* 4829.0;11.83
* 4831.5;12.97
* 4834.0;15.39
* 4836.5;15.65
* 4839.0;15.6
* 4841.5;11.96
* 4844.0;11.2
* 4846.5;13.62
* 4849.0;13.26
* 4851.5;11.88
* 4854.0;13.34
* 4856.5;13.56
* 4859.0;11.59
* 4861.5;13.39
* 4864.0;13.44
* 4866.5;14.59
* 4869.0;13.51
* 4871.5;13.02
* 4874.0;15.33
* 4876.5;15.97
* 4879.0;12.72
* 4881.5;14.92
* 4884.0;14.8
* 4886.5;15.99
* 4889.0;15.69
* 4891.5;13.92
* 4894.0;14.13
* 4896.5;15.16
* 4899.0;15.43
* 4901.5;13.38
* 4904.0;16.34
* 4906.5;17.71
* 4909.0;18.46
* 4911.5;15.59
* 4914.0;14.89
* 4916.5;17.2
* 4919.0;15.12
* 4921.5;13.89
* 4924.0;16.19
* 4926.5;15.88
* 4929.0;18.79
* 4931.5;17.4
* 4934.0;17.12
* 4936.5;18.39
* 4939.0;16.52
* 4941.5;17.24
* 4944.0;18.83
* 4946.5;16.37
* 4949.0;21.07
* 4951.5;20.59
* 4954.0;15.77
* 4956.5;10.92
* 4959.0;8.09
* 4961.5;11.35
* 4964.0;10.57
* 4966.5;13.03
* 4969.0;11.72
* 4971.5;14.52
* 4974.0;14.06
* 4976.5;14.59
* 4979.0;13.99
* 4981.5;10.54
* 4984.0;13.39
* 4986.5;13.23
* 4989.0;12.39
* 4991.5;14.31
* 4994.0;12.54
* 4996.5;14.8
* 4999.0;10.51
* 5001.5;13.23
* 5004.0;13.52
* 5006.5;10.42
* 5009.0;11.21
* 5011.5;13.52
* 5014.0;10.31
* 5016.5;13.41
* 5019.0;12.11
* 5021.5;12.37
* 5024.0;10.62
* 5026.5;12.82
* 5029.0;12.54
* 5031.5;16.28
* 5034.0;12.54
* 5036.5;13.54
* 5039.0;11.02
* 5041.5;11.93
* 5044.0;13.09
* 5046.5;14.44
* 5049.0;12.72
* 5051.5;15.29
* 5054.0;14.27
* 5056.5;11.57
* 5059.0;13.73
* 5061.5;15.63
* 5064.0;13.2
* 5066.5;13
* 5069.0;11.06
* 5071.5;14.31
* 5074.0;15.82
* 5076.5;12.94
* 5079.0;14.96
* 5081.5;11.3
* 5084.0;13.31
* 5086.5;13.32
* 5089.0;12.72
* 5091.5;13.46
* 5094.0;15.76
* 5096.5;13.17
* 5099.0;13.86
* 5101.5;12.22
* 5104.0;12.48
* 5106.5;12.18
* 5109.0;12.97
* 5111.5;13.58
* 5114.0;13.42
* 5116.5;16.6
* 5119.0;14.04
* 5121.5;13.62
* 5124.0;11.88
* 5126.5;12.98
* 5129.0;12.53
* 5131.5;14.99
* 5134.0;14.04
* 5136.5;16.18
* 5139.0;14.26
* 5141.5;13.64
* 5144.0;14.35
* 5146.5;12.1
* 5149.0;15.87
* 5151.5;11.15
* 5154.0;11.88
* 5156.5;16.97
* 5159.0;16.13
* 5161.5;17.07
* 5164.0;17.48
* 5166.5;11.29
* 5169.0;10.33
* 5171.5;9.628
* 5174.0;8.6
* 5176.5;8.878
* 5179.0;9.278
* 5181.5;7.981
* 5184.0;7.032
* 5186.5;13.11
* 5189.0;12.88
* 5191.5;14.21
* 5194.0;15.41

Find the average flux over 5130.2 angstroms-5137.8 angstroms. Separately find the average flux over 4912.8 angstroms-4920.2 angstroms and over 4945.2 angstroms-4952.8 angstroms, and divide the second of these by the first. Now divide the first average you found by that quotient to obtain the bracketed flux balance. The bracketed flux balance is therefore 12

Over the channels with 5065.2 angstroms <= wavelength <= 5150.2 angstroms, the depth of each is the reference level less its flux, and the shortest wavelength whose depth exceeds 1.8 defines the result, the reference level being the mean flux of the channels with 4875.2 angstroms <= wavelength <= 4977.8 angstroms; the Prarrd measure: 5066.5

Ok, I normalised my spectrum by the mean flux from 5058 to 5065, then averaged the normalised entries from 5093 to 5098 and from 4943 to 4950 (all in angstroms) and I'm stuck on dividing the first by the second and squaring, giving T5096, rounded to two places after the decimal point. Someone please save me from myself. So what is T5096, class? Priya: 0.59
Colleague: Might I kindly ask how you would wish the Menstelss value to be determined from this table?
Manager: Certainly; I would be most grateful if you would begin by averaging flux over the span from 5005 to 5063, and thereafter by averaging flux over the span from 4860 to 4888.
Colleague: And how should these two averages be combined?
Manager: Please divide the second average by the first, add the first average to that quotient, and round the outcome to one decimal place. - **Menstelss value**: 14.0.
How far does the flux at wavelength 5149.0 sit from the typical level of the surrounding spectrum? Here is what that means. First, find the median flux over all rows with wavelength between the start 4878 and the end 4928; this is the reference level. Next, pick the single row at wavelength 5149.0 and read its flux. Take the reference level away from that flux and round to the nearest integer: 1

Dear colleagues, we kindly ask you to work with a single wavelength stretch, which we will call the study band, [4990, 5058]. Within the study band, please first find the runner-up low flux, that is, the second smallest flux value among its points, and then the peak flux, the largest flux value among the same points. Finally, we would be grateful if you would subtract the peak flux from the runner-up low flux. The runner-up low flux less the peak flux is -5.9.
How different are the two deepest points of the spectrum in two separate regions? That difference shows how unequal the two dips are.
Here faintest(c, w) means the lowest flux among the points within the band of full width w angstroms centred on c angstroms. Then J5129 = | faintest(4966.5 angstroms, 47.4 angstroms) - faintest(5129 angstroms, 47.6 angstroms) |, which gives 3.1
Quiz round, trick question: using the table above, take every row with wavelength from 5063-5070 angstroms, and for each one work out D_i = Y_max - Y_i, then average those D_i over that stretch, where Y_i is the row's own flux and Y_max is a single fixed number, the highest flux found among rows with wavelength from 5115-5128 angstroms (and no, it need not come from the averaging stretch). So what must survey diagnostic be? 4.2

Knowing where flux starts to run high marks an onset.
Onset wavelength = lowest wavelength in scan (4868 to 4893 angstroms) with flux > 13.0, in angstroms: 4869.0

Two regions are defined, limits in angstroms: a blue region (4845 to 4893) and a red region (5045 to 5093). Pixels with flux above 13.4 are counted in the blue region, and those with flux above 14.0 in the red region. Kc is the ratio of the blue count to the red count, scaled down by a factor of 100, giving 0.017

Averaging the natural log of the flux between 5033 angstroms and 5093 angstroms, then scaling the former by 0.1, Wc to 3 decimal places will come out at 0.258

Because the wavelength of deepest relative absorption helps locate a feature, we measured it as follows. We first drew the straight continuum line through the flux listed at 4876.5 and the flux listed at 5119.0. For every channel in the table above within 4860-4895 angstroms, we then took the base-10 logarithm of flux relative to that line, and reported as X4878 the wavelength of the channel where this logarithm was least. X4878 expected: 4879.0 angstroms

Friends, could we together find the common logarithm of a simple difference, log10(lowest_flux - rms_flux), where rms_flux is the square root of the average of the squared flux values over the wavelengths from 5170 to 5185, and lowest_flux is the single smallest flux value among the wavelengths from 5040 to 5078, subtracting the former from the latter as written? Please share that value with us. 0.4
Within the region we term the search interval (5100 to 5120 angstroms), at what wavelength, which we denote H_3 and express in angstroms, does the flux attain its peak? 5116.5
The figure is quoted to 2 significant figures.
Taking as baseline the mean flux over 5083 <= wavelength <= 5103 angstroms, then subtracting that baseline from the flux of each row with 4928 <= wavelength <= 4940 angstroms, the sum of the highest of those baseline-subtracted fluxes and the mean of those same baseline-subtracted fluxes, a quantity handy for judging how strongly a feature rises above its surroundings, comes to 9.5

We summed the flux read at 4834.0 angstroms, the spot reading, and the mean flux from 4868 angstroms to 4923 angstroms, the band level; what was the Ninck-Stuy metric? 30.5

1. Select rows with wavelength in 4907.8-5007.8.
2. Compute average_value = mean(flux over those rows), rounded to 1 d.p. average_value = 14.7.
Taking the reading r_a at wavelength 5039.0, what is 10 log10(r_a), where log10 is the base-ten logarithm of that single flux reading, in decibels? 10.4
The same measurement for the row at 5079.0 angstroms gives 11.7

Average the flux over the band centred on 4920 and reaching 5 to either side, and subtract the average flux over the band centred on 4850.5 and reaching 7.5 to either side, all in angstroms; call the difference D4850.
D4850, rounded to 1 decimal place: 2.8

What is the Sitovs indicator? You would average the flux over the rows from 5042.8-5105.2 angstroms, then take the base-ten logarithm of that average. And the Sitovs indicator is 1.13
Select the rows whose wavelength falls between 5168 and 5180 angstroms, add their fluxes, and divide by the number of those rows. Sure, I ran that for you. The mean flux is 9.3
